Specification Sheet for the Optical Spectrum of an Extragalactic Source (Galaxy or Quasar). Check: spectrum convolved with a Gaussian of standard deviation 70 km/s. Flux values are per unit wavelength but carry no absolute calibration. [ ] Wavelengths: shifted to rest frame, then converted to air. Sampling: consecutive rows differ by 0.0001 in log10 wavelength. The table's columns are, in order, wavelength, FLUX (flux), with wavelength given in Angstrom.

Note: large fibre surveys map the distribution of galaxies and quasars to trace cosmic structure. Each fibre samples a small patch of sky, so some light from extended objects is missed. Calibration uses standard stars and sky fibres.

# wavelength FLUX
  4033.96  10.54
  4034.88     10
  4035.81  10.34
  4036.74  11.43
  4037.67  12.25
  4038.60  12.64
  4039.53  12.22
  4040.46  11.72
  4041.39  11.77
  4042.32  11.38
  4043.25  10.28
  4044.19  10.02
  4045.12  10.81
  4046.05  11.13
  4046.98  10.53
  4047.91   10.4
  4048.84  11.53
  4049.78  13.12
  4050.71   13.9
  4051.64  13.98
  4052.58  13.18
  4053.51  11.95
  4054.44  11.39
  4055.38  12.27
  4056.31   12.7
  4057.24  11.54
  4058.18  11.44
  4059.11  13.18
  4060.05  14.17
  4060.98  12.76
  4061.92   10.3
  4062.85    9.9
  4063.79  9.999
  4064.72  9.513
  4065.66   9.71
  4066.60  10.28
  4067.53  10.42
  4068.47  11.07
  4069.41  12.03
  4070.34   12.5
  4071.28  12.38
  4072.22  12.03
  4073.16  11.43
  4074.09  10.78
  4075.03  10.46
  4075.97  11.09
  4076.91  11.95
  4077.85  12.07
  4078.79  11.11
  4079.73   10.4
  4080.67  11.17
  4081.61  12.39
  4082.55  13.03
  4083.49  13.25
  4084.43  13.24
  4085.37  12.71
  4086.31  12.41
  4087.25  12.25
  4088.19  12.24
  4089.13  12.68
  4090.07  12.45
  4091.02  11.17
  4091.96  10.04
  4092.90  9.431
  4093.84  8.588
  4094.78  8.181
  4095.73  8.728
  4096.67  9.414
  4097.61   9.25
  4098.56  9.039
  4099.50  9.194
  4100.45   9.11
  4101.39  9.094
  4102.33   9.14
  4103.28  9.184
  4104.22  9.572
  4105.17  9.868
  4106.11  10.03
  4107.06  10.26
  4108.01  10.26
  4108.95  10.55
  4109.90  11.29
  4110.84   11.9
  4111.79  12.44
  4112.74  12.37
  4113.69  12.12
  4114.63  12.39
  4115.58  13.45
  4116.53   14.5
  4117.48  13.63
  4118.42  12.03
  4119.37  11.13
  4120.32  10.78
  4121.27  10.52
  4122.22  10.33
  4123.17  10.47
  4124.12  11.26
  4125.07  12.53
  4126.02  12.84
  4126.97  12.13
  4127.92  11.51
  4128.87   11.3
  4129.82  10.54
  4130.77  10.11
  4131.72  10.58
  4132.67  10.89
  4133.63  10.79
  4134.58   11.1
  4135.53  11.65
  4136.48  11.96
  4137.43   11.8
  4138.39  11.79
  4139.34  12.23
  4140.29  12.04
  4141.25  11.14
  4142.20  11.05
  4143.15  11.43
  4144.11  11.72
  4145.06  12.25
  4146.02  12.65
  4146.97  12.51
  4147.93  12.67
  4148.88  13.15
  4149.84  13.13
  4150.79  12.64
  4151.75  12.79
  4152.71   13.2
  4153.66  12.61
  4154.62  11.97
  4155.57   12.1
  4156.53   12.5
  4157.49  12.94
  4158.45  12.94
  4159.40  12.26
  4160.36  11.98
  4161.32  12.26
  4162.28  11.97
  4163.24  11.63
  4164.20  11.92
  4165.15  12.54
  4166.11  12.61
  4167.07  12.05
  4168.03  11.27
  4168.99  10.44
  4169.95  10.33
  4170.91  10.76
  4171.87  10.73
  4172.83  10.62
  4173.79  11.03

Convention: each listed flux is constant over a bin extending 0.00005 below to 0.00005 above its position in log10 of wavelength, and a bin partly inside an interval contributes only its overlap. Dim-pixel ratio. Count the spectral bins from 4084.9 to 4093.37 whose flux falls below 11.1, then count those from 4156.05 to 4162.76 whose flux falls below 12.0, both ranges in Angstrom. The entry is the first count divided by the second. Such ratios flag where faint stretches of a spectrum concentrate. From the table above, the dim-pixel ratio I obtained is 1.00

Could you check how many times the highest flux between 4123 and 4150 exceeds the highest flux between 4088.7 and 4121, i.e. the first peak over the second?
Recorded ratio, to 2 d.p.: 0.91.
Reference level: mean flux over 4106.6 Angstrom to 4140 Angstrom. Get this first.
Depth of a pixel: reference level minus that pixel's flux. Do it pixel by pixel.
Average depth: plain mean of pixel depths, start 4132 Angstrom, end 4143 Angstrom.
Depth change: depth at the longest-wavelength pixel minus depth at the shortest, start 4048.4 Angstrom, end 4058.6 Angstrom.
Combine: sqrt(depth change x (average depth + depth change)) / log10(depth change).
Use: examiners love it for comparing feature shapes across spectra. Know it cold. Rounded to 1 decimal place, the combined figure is -0.1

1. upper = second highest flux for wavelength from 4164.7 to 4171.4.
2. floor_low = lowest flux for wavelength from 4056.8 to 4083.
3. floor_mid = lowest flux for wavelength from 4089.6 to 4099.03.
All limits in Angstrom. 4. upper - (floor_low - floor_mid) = 11.2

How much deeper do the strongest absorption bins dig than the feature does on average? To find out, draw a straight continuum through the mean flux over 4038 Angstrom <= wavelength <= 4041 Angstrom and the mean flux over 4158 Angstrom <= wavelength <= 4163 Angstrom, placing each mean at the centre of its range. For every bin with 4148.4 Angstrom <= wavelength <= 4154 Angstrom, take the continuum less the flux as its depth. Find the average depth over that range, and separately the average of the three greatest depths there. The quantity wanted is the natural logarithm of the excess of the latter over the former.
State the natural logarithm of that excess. -1.4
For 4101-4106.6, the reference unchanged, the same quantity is -1.1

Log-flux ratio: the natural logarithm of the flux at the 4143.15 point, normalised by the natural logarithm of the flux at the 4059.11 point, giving 0.94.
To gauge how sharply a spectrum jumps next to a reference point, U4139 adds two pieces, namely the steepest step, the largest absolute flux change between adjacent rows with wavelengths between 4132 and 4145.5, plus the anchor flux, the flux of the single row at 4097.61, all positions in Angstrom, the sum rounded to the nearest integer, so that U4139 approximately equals 10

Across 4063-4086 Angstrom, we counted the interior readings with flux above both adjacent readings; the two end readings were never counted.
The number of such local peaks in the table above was 3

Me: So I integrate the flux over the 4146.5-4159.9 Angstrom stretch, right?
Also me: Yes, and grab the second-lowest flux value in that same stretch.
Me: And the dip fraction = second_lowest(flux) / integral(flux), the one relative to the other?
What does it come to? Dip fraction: 0.071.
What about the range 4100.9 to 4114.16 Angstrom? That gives 0.065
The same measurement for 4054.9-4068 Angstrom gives 0.066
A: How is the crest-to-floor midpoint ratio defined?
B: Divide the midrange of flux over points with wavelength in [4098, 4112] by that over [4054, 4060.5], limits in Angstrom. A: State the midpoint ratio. 0.840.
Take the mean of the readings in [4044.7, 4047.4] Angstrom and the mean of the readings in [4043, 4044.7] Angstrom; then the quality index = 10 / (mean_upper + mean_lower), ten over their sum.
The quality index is 0.477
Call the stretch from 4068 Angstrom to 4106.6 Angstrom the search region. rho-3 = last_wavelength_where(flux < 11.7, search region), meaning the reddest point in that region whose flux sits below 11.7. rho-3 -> 4106.11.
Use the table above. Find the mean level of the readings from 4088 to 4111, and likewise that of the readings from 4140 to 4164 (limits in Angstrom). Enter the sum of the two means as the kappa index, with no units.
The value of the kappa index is 22.3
